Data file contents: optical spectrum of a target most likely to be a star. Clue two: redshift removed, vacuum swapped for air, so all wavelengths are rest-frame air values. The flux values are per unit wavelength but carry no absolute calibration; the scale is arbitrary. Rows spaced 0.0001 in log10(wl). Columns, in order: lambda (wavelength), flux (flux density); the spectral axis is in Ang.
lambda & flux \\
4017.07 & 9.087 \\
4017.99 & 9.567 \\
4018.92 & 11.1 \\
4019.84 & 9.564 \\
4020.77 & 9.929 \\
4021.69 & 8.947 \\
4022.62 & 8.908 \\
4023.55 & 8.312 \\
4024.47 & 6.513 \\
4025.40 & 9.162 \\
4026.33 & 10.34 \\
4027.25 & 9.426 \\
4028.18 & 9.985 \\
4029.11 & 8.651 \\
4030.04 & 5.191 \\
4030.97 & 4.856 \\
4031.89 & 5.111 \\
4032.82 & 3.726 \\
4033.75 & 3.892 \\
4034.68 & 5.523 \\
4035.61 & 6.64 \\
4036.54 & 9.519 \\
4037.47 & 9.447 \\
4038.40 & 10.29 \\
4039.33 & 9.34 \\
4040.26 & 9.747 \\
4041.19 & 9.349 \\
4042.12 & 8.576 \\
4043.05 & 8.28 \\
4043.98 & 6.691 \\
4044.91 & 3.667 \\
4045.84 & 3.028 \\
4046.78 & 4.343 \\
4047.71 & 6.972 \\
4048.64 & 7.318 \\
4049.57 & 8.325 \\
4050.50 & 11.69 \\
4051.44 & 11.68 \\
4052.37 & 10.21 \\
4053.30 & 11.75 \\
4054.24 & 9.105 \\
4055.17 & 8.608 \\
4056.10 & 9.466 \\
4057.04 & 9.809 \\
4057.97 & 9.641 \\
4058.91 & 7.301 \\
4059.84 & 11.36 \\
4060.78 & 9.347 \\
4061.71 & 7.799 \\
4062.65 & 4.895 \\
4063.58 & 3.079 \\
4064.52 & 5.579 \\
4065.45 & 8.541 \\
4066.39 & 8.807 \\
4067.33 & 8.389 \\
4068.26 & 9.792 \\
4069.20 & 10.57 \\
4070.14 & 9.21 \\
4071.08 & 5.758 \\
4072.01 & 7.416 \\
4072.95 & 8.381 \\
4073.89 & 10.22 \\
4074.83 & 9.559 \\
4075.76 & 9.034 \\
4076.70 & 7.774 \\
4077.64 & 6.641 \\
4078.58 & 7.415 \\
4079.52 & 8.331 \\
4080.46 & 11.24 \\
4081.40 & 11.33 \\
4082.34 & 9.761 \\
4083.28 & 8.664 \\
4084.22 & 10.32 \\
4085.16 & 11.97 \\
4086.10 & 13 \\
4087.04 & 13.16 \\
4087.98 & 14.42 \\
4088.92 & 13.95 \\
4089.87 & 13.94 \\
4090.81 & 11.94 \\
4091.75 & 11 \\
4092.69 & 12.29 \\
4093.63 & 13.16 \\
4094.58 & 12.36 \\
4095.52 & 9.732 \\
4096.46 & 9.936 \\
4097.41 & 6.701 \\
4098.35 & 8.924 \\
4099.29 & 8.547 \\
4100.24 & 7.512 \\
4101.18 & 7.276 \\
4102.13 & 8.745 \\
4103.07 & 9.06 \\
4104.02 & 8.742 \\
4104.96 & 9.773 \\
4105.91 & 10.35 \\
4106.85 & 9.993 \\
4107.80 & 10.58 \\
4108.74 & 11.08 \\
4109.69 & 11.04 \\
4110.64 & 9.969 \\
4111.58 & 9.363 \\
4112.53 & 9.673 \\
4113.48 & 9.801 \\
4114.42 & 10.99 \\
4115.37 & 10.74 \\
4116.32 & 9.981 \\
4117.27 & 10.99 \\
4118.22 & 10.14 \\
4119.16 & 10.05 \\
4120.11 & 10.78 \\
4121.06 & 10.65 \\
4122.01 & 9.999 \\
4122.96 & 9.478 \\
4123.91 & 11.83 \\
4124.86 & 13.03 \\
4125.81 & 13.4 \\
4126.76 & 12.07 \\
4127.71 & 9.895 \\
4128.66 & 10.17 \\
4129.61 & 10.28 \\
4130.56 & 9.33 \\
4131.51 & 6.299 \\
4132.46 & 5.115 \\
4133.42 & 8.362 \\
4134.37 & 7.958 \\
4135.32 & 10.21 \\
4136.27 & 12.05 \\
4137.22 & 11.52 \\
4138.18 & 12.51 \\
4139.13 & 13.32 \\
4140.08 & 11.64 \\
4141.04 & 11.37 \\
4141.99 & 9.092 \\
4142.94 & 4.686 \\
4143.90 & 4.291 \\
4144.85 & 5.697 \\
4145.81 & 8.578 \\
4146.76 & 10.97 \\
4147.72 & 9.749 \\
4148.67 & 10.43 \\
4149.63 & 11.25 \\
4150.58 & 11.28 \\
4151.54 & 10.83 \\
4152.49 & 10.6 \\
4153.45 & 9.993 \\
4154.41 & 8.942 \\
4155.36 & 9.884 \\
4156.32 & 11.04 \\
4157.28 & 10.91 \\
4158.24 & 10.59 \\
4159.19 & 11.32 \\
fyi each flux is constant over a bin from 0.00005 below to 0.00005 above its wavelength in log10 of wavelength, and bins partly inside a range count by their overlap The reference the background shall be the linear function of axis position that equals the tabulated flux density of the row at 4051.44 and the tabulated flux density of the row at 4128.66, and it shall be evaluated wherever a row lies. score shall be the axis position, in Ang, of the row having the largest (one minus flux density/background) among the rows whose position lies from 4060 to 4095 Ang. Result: 4063.58 Ang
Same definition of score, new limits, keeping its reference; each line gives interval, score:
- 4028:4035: 4032.82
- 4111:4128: 4111.58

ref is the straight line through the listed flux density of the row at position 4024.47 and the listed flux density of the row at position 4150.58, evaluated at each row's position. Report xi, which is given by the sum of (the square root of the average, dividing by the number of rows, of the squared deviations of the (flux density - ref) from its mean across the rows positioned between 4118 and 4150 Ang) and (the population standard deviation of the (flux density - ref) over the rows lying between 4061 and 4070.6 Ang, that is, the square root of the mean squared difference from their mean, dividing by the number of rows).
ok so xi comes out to 4.6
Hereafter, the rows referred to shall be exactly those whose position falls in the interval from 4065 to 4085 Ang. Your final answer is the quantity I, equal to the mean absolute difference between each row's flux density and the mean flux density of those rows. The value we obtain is 1.13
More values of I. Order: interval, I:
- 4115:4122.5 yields 0.37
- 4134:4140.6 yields 1.28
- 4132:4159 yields 1.78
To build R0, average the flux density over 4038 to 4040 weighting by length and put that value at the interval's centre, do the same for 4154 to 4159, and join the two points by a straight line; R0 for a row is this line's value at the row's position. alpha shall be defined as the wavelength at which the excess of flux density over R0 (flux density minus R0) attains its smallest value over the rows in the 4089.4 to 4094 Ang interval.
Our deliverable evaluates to 4091.75 Ang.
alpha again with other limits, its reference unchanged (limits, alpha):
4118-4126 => 4122.96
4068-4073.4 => 4071.08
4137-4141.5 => 4141.04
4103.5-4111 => 4104.02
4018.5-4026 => 4024.47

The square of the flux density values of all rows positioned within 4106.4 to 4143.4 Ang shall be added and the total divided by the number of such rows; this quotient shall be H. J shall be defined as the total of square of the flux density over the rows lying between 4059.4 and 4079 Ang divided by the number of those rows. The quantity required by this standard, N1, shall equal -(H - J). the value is -39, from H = 108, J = 69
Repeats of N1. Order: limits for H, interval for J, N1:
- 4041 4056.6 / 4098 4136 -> 25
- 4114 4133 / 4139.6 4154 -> -15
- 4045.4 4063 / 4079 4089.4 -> 56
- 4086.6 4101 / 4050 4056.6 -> -22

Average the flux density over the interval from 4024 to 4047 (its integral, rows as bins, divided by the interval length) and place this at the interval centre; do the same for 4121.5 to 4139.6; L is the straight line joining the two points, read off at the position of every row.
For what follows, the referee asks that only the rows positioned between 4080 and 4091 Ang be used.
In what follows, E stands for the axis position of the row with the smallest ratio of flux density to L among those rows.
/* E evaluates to 4083.28 Ang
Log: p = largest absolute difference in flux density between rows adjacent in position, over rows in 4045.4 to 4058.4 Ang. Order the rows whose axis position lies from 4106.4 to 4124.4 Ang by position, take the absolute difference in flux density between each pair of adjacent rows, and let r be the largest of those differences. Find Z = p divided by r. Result 1.43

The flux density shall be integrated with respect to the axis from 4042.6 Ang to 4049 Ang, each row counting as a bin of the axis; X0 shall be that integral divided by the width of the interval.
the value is 6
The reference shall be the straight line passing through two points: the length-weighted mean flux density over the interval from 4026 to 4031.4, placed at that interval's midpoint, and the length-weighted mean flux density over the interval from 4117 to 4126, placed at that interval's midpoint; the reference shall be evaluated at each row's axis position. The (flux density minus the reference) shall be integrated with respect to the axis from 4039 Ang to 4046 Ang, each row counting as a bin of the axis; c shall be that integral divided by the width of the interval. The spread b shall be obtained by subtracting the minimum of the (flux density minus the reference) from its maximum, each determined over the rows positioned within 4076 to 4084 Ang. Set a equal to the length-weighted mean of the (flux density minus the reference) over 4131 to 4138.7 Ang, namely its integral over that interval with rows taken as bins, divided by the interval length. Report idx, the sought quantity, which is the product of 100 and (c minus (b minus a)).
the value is -766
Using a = -2.1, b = 4.6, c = -0.99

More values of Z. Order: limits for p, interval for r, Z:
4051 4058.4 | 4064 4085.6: 0.77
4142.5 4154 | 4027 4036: 0.83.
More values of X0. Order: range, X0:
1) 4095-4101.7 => 8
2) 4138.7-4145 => 9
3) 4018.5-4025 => 9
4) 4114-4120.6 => 11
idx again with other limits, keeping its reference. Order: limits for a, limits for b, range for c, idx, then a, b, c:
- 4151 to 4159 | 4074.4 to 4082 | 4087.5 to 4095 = -332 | -1.6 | 4.6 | 2.88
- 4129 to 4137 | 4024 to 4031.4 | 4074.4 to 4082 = -881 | -2.5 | 5.6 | -0.67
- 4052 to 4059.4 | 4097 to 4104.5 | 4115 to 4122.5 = -206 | 0.6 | 2.2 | -0.47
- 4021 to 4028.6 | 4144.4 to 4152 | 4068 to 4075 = -492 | 1.1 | 5.4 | -0.58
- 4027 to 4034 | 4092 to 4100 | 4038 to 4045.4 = -857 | -1.8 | 6.6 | -0.24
